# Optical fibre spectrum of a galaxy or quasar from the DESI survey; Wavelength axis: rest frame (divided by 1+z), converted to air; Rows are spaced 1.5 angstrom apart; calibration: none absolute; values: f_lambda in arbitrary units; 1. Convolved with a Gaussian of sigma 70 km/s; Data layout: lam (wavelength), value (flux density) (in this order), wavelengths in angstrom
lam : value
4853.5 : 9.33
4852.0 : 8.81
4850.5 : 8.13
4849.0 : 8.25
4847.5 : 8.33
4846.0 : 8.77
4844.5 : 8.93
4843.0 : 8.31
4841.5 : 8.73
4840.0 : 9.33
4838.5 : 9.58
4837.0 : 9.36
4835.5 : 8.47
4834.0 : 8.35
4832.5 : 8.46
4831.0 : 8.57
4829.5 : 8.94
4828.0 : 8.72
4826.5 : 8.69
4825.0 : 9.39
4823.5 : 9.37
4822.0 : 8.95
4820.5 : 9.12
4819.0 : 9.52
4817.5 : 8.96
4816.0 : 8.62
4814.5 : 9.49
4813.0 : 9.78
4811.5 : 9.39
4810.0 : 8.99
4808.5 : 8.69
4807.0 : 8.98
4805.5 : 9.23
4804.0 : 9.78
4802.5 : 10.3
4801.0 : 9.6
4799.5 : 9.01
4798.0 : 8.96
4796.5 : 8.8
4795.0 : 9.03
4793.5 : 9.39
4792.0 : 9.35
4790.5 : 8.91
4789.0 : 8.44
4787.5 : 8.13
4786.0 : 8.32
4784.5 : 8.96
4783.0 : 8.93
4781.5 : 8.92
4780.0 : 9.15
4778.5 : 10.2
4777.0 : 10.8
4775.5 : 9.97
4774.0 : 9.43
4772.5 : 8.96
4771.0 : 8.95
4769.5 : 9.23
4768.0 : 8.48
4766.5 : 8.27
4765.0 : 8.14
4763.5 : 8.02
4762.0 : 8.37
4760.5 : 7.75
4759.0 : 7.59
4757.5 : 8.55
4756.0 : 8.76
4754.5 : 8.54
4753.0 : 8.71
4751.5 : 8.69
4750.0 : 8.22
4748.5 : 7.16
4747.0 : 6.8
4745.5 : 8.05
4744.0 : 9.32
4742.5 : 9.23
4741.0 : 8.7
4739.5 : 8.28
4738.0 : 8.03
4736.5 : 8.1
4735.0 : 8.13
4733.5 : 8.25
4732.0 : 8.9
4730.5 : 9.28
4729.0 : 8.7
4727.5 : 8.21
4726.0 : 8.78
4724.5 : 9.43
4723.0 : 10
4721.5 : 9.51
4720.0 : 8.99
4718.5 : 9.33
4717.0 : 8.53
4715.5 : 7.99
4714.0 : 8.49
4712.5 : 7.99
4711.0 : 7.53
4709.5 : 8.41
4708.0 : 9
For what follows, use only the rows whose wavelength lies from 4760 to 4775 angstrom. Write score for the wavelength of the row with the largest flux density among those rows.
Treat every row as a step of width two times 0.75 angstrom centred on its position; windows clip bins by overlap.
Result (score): 4774.0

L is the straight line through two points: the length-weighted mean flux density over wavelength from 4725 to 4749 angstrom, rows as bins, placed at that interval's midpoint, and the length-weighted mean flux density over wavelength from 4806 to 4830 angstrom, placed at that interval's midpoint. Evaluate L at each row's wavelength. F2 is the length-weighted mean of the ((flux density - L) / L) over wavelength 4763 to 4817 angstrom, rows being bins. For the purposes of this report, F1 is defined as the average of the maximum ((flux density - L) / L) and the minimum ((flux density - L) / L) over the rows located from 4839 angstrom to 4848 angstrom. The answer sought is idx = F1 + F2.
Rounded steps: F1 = -0.05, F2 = 0.028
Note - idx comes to -0.03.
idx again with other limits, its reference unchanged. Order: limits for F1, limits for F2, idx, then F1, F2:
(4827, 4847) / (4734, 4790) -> -0.04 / -0.04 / -0.002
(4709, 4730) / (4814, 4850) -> 0.03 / 0.07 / -0.038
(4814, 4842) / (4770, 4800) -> 0.01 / -0.03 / 0.036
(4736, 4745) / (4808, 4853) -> 0.00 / 0.03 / -0.033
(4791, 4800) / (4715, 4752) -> 0.05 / 0.02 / 0.027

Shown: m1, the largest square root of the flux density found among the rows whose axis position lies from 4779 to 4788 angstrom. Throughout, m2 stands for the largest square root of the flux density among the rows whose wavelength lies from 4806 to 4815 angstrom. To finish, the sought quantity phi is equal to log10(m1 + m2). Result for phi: 0.789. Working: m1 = 3.02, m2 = 3.13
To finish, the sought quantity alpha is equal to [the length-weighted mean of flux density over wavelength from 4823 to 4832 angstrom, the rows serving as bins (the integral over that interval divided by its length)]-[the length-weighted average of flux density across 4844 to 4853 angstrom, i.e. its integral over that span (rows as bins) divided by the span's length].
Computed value 0.37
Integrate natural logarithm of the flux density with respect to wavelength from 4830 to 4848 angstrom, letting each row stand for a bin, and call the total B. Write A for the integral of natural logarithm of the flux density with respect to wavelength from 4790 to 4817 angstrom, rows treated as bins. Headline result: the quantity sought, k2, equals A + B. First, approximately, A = 60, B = 39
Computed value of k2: 99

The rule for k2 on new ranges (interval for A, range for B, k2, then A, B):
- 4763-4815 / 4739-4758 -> 155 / 115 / 40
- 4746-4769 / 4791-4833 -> 141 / 48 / 93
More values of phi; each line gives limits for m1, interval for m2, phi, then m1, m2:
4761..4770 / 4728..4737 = 0.784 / 3.04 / 3.05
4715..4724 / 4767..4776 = 0.801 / 3.16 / 3.16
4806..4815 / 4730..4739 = 0.791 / 3.13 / 3.05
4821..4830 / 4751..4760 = 0.780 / 3.06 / 2.96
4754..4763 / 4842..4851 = 0.774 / 2.96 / 2.99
